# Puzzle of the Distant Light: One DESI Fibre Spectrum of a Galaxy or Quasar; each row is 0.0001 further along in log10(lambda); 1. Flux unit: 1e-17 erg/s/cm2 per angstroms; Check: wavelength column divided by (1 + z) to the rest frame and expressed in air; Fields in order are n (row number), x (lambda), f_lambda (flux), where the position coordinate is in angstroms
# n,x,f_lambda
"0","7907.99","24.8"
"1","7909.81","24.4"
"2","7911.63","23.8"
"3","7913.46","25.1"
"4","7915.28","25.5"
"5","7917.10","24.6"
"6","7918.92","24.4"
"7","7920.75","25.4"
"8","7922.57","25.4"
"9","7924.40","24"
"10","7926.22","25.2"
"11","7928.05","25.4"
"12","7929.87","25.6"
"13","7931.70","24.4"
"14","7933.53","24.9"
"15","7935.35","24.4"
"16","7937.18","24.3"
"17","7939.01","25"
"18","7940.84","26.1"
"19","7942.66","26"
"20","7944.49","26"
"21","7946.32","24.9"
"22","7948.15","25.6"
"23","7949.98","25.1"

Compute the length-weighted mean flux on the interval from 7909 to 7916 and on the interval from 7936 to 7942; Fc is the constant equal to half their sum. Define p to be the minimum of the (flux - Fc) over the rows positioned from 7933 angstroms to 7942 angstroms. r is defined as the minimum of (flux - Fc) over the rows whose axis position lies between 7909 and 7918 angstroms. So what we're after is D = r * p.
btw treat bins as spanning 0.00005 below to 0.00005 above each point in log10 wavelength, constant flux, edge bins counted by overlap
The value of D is 0.7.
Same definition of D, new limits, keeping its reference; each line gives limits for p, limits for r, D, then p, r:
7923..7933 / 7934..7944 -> 0.6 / -0.9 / -0.61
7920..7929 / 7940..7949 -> 0.0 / -0.9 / -0.01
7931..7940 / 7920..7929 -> 0.6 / -0.6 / -0.91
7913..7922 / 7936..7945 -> 0.3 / -0.5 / -0.61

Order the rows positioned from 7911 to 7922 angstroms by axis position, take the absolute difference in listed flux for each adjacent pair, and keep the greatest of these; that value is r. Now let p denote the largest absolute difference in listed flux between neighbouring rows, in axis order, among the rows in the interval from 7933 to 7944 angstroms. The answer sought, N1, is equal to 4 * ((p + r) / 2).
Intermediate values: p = 1.10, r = 1.30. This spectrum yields 4.8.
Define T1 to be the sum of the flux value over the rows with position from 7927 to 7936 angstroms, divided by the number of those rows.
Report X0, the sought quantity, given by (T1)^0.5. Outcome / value 4.99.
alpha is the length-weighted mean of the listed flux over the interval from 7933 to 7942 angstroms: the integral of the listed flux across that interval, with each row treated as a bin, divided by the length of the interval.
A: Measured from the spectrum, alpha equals 25.0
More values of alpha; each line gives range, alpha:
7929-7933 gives 24.9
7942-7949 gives 25.6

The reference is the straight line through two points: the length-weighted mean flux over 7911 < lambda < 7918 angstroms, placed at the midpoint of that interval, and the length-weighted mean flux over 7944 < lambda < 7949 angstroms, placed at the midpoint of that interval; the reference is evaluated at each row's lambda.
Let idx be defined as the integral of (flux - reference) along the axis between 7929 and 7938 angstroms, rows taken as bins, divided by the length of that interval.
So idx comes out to -0.5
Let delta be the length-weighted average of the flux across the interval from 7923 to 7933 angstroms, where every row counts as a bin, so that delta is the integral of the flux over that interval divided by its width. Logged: 24.9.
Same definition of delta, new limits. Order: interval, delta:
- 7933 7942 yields 25.0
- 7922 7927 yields 24.8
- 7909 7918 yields 24.7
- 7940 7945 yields 26.1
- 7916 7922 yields 24.9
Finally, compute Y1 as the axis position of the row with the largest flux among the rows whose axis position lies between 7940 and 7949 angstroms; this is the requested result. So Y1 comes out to 7940.84 angstroms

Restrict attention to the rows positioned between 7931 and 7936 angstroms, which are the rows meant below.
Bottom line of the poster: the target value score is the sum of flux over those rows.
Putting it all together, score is 73.7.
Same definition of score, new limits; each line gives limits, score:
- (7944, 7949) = 76.5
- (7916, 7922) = 74.4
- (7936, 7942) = 75.4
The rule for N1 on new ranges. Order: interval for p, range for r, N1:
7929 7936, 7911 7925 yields 5.2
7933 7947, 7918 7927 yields 5.0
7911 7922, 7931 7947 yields 4.8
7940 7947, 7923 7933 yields 4.6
